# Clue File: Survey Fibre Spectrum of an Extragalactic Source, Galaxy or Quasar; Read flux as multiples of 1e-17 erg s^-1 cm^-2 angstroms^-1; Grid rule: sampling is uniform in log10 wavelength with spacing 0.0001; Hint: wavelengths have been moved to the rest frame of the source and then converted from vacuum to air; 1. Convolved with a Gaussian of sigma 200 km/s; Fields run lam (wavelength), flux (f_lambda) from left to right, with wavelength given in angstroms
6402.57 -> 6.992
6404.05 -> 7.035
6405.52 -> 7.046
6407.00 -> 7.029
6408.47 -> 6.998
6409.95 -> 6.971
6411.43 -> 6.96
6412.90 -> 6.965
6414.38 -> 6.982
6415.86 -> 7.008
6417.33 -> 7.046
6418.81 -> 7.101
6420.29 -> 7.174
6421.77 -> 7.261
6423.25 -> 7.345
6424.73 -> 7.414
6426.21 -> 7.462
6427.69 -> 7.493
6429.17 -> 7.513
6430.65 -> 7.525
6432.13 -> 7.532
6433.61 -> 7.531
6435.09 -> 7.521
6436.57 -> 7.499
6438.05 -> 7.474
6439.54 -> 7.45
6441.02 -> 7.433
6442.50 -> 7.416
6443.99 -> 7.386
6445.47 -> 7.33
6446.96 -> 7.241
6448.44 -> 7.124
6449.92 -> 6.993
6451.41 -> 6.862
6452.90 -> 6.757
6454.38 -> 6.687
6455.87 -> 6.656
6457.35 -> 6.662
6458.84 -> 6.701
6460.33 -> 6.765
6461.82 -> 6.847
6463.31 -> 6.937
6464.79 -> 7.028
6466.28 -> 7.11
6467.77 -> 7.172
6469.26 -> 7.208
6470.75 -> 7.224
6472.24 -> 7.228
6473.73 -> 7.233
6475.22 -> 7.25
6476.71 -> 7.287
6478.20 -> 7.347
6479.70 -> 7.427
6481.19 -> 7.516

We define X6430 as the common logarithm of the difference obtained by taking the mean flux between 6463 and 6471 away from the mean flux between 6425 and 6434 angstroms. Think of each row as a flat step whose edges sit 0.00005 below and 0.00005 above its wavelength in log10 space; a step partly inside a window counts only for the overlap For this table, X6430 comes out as -0.4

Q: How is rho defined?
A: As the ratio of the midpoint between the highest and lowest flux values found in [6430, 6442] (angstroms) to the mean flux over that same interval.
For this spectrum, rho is 1.00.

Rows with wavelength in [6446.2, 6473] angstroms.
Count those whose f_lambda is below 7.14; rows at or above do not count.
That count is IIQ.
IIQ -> 13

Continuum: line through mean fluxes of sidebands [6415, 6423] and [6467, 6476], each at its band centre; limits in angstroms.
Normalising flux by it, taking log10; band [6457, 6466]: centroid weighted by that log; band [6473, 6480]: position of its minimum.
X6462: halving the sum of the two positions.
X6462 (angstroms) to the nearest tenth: 6467.0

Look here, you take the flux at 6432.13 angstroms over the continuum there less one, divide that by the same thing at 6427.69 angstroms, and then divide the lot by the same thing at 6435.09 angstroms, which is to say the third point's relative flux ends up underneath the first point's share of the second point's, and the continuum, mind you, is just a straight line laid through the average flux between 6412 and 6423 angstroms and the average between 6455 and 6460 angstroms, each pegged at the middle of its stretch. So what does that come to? 13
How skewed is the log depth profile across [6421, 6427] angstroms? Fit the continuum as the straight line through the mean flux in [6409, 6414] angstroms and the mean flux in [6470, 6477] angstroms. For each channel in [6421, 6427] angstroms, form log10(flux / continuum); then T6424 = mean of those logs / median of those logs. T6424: 0.97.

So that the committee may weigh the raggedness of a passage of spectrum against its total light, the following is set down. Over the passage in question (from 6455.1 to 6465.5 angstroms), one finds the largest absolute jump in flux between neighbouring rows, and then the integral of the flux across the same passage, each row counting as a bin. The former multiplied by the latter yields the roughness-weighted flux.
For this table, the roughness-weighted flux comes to 6.4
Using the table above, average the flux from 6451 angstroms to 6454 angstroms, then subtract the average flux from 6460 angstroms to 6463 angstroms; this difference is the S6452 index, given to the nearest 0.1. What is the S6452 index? 0.0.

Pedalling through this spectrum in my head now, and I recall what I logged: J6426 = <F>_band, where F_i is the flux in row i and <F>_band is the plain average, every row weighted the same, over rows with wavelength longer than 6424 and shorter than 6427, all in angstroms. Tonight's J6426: 7.44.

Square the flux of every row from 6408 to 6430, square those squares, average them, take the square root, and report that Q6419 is 51.7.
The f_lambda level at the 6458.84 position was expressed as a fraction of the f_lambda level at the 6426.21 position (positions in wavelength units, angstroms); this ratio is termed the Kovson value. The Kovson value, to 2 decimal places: 0.90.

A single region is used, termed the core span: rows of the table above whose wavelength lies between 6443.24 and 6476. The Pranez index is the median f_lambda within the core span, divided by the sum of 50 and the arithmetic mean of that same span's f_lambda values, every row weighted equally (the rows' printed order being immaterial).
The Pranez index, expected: 0.124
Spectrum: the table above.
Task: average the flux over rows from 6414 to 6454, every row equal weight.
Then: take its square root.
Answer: 2.70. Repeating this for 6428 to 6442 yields 2.74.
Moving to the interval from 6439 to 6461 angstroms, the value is 2.65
